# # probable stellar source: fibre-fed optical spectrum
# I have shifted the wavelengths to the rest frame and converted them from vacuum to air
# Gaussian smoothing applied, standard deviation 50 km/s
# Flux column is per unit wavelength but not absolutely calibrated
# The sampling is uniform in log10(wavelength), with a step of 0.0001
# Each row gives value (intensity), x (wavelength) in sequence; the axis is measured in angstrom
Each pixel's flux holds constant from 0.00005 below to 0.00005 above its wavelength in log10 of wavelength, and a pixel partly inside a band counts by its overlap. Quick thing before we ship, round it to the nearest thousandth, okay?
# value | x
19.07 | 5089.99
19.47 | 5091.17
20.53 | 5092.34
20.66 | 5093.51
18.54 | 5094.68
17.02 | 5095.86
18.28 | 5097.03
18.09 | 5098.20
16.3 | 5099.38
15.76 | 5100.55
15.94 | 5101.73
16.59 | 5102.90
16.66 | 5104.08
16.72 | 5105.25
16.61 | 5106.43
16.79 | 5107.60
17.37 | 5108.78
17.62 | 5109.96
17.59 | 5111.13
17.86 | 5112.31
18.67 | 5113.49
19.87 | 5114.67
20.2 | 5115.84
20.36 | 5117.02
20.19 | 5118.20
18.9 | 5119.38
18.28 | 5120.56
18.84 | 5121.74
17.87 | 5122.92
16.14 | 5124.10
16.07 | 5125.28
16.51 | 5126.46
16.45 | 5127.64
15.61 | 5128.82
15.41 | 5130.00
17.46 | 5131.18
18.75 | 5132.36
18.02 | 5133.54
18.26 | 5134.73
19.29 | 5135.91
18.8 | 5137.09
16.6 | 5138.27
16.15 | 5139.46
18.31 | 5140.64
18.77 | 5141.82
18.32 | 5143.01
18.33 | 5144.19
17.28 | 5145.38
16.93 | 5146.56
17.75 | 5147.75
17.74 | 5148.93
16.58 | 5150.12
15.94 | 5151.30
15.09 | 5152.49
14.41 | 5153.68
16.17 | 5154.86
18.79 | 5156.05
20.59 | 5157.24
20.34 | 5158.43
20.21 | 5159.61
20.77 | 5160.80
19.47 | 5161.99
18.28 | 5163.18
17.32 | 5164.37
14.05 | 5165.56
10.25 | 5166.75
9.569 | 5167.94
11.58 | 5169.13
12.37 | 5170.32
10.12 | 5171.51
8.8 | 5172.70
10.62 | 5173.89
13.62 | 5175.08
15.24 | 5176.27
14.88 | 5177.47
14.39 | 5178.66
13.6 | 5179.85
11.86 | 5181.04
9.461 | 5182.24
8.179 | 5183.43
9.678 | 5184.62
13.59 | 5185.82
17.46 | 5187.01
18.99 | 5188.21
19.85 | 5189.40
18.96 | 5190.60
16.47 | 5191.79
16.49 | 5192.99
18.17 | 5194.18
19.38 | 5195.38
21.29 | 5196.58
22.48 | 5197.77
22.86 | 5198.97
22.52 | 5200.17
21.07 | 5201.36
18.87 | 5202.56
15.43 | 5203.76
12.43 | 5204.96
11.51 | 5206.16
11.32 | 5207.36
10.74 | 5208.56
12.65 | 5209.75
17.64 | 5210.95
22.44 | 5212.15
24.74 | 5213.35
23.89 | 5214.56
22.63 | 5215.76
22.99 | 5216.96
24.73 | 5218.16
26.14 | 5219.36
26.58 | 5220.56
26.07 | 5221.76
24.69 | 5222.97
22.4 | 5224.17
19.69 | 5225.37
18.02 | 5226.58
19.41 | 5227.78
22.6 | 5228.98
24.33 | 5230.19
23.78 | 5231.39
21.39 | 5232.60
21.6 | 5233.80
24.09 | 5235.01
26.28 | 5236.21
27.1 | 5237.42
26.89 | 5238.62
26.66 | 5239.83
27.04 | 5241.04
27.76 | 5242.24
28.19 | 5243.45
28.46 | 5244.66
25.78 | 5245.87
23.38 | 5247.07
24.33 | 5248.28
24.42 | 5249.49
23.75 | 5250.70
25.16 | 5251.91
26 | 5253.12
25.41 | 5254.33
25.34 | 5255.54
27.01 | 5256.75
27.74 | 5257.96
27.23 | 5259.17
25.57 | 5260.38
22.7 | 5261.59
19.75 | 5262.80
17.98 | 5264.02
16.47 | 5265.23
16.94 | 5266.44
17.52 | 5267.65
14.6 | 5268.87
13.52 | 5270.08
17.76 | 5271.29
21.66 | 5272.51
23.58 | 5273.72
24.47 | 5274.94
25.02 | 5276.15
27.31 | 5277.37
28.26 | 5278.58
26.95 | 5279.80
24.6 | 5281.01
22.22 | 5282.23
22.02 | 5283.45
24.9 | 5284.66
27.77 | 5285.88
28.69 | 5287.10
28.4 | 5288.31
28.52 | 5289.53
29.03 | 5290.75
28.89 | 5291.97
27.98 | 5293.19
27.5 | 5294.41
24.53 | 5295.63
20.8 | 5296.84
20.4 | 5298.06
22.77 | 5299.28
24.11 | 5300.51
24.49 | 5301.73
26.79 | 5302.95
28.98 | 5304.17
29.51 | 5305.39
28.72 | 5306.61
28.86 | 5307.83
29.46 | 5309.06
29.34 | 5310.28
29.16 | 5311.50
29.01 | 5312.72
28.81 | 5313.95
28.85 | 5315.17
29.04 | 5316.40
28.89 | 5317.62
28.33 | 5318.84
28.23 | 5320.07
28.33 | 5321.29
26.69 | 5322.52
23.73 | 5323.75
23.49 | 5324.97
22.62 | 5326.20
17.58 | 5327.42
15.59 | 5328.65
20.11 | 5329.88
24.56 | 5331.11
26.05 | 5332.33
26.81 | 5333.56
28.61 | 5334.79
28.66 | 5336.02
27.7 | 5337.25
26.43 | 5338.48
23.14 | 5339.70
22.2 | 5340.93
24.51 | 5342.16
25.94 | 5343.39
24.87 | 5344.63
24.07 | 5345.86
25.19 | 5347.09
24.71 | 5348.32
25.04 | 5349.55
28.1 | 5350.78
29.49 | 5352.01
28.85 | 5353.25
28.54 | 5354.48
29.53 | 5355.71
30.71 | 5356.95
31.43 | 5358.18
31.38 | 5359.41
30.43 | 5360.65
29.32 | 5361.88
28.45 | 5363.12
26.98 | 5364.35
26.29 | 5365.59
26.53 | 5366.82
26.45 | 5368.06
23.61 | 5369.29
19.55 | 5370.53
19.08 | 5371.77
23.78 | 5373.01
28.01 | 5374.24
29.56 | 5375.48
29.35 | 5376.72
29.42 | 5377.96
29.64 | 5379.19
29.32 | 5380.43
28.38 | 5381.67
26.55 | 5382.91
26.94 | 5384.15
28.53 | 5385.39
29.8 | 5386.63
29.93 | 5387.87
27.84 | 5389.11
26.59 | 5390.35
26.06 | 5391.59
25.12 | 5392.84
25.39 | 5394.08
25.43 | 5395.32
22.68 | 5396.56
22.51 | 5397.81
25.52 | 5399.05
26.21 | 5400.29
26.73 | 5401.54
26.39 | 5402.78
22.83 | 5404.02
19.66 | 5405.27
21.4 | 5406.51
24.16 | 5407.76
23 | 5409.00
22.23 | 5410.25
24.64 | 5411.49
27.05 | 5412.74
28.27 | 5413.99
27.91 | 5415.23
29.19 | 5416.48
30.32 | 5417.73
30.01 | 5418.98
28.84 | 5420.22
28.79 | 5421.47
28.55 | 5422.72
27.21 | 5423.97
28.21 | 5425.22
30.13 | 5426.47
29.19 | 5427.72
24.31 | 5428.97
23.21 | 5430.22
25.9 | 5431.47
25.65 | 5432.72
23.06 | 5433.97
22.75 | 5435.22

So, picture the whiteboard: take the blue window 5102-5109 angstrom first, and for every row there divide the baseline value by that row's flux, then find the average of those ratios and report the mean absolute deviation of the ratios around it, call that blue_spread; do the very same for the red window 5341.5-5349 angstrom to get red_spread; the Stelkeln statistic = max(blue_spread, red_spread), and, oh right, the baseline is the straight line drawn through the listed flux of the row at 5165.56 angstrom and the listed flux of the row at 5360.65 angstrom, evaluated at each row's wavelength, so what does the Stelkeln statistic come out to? 0.022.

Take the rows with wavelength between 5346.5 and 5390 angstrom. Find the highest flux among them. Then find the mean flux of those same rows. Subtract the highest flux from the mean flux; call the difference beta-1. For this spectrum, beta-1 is -3.8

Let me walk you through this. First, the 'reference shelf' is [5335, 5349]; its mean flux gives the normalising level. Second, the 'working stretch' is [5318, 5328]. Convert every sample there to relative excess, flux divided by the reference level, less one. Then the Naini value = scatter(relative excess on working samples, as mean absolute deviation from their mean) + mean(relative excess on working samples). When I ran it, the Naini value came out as 0.106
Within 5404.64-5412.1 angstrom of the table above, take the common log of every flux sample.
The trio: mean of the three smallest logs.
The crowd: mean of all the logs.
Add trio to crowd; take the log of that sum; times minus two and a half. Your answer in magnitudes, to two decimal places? -1.07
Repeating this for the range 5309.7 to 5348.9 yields -1.06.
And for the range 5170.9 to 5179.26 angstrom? -0.80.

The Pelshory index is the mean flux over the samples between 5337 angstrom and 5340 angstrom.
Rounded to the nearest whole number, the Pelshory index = 26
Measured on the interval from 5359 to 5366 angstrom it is 29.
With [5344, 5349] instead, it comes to 25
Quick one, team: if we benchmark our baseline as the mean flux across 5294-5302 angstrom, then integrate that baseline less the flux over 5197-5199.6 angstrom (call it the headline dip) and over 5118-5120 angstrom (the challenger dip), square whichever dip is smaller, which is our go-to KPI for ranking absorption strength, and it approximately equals 4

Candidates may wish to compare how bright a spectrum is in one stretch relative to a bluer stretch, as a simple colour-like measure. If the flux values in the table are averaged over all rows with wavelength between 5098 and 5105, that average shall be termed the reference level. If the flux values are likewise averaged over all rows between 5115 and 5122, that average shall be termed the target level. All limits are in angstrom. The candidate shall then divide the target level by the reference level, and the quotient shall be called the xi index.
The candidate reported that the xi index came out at 1.2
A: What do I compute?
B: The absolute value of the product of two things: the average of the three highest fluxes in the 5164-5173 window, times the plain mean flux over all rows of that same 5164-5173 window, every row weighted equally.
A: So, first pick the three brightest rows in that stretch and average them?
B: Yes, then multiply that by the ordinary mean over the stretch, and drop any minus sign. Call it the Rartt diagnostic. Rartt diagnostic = 171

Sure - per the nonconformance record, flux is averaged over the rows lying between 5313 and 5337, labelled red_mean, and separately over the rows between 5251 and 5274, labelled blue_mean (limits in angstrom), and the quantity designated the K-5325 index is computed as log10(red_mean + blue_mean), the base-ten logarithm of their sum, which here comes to 1.67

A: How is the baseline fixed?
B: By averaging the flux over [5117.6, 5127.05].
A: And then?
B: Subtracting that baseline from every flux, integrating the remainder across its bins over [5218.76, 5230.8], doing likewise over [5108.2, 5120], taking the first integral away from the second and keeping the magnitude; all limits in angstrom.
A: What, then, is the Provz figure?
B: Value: 50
